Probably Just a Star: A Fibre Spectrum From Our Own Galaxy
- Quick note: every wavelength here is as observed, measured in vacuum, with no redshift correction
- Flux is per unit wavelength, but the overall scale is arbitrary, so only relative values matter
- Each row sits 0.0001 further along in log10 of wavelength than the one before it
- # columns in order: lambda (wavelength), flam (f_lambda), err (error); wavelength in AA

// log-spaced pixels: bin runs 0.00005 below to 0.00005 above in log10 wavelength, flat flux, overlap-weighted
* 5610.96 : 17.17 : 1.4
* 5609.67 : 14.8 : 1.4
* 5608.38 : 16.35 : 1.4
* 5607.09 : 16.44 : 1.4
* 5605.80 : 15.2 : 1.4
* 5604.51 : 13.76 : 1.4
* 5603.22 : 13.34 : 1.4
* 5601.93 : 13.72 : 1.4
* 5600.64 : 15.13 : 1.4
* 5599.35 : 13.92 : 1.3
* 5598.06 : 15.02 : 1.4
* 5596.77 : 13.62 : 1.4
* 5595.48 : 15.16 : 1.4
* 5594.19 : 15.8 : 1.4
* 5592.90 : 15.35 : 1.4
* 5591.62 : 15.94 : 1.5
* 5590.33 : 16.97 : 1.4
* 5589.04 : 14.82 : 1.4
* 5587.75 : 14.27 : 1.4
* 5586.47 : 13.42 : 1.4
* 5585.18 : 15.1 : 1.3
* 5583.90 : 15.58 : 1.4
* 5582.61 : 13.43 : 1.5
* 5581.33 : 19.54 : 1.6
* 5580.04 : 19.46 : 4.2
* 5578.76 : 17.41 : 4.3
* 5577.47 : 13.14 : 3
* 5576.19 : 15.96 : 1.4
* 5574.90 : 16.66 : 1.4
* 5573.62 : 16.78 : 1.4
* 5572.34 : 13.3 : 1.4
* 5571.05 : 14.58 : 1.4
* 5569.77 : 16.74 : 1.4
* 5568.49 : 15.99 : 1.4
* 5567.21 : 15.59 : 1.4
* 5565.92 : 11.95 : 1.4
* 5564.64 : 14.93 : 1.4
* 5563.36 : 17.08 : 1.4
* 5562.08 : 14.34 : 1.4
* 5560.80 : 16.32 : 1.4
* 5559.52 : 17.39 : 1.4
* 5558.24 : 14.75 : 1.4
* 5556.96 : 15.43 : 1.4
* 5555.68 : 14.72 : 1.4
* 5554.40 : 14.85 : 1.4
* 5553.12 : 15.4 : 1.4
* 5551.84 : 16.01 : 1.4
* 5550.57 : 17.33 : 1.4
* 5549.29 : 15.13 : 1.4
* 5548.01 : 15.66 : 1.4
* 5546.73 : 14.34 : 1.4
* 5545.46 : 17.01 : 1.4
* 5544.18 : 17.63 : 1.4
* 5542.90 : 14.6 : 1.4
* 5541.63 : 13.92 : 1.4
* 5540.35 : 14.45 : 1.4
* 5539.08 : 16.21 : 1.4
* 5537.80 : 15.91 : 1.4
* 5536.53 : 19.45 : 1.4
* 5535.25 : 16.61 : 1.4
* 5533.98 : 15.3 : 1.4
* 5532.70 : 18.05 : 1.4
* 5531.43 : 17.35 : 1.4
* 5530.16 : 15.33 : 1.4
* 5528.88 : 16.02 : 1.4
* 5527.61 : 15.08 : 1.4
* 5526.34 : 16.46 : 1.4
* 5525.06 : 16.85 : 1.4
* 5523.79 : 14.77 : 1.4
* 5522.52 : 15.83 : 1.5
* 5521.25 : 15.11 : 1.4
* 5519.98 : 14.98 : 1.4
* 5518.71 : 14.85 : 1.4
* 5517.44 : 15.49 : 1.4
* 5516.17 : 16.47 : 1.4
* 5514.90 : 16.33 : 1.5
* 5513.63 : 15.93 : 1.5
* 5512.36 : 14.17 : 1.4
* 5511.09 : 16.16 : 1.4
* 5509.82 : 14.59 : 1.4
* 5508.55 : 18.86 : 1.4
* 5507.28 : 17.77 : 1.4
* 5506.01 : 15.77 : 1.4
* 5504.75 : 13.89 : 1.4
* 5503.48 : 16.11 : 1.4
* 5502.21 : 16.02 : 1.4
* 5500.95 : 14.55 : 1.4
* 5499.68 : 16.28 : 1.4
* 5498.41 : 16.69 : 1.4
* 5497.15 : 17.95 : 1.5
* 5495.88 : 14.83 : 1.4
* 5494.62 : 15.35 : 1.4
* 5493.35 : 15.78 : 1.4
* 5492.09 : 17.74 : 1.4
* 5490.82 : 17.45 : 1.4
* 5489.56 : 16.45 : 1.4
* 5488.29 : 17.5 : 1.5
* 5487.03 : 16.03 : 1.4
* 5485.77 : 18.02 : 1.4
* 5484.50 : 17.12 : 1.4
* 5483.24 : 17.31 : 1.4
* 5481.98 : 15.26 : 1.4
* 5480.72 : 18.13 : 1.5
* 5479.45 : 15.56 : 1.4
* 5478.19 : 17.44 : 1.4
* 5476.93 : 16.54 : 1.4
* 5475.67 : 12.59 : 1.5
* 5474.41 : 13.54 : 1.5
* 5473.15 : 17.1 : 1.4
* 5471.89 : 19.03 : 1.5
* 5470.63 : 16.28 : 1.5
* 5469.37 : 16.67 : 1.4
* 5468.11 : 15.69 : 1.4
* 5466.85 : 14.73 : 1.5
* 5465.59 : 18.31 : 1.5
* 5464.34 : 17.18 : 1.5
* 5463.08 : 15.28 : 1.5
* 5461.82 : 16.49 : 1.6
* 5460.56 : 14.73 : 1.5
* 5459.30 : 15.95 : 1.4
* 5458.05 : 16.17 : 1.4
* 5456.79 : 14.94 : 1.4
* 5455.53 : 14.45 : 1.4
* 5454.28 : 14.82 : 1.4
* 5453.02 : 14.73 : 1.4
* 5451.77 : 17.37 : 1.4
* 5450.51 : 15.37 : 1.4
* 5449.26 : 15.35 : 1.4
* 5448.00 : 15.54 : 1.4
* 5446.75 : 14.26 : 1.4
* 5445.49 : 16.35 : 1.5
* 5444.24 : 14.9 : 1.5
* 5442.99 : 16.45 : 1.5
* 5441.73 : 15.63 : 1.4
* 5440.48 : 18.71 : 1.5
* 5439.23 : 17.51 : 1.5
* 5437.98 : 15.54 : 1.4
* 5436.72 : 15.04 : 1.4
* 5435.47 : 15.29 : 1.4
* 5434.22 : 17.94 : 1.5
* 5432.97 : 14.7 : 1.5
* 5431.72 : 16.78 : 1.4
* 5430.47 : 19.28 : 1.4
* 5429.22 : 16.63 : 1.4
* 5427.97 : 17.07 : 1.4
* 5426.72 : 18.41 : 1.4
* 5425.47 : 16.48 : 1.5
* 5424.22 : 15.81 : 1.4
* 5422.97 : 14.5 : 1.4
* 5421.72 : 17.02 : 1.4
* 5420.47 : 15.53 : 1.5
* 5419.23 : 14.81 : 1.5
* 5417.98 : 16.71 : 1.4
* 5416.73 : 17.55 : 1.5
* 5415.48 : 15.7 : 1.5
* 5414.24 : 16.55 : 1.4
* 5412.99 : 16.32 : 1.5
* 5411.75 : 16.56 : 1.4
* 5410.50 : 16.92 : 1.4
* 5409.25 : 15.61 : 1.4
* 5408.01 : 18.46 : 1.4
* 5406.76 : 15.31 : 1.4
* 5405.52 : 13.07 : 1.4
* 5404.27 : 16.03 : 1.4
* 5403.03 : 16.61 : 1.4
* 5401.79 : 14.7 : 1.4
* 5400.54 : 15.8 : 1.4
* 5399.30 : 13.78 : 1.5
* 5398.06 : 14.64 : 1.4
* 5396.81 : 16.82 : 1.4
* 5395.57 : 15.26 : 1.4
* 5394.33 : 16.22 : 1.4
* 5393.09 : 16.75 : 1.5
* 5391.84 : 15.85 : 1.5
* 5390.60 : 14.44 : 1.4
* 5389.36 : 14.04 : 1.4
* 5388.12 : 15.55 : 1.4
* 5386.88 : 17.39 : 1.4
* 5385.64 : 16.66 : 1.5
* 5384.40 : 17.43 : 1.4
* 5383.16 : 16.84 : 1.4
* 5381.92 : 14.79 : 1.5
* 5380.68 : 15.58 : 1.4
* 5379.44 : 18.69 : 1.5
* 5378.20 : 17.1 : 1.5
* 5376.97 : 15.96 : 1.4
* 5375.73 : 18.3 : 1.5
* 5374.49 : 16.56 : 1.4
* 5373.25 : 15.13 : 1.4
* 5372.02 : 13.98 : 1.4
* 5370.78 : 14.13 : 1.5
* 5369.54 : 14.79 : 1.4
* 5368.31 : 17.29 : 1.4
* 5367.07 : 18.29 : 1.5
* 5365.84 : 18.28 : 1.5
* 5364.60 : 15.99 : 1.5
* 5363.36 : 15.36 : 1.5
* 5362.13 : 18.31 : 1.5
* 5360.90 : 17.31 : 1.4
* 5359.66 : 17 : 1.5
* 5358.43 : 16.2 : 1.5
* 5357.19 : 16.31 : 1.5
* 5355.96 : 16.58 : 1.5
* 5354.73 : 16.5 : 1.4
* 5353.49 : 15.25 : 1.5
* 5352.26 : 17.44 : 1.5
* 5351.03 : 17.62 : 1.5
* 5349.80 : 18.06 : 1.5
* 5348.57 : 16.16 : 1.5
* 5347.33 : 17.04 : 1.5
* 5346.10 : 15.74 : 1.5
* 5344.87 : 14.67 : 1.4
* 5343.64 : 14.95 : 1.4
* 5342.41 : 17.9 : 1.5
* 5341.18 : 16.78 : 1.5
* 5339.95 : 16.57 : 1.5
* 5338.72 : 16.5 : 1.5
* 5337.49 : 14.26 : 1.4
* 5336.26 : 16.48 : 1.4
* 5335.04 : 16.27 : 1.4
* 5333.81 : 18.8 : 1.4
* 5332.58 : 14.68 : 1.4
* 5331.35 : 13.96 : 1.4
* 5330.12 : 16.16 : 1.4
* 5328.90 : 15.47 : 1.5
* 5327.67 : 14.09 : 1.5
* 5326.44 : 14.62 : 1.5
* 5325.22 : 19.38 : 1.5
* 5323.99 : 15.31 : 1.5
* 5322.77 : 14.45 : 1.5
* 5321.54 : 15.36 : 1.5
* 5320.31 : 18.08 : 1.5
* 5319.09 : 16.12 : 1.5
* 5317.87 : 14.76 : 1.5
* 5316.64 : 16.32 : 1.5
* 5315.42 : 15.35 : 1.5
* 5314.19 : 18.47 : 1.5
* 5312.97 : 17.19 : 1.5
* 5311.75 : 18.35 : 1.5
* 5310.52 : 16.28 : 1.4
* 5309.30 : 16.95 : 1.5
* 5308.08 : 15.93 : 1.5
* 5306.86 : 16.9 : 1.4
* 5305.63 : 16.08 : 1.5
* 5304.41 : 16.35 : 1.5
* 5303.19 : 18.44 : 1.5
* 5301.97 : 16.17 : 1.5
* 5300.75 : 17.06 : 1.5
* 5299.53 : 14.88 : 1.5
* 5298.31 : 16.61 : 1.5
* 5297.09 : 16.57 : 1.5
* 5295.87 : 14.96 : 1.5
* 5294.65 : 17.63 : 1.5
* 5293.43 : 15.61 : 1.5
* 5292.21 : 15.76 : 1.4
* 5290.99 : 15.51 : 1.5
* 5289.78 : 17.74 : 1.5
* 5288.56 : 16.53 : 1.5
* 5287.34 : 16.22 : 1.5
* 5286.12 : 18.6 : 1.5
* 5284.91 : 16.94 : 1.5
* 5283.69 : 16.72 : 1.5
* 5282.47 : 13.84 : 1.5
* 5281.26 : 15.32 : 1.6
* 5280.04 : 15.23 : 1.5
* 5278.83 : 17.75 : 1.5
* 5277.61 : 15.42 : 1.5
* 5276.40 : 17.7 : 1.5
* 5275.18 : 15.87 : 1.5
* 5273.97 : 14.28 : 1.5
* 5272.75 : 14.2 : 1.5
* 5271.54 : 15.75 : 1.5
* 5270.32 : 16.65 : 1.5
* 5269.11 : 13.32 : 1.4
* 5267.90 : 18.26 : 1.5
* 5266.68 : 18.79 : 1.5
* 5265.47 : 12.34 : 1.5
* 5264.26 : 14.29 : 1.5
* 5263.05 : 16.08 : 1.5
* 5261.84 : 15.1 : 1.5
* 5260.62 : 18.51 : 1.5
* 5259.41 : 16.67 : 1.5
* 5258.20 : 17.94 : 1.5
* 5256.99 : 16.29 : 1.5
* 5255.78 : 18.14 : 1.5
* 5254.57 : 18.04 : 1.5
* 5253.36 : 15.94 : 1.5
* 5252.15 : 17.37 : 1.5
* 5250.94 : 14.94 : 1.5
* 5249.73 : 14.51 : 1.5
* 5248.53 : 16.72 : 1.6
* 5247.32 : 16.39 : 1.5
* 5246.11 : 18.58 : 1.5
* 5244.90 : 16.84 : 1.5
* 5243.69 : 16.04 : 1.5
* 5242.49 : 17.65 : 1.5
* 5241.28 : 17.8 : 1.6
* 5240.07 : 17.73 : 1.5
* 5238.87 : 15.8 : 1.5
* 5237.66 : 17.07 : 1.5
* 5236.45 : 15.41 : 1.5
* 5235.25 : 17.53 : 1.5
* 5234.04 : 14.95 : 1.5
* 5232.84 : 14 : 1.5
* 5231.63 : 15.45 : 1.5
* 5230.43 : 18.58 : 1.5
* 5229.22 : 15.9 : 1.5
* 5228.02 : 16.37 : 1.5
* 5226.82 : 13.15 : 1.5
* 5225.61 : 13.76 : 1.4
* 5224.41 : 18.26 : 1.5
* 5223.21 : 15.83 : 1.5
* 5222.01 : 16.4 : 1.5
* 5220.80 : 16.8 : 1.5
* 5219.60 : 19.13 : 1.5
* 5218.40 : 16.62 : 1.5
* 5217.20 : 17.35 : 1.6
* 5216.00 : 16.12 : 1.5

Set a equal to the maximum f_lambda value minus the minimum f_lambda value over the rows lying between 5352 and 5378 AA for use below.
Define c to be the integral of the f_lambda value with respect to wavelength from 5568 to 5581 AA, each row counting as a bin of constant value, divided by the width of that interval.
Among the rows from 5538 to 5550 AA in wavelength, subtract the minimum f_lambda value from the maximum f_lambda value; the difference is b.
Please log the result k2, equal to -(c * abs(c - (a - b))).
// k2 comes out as -249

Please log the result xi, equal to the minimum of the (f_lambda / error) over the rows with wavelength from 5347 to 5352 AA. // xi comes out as 10.8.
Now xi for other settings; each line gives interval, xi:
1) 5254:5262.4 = 10.1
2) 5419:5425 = 9.9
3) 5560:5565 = 10.2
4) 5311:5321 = 9.8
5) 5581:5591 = 9.0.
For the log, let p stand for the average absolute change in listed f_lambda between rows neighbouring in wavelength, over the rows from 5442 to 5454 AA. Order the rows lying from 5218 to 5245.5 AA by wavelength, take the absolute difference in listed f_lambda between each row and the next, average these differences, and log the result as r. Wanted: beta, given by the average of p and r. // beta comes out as 1.55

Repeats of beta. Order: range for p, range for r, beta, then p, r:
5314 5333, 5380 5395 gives 1.45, 1.9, 1.05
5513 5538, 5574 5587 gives 1.73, 1.2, 2.26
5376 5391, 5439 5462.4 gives 1.26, 1.3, 1.21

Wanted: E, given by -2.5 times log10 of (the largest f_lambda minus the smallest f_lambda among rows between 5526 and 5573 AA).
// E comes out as -2.19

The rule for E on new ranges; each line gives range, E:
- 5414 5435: -1.70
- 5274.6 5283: -1.48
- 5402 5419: -1.83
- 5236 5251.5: -1.52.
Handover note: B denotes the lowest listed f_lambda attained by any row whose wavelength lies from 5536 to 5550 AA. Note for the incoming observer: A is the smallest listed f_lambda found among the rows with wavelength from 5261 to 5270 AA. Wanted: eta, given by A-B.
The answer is -1.6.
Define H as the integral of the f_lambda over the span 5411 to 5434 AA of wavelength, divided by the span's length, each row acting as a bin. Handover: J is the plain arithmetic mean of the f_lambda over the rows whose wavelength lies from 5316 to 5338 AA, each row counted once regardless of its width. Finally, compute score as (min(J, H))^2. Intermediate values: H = 16.5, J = 15.8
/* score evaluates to 250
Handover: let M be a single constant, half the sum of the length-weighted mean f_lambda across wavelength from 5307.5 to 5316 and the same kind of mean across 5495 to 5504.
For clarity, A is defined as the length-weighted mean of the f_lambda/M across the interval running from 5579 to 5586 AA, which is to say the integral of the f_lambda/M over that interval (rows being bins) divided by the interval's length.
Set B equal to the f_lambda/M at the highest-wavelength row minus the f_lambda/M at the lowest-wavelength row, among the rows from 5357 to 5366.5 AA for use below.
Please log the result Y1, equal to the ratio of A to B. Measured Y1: 8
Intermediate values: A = 1.01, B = 0.12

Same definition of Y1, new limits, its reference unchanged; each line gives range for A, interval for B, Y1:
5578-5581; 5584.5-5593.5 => 73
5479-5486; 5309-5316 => -11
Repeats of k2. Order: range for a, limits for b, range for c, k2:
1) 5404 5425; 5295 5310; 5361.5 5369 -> -266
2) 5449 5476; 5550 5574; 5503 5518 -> -239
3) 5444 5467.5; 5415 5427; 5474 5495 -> -266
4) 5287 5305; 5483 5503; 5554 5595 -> -240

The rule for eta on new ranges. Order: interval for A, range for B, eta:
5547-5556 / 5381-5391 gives 0.7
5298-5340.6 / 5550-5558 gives -0.8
